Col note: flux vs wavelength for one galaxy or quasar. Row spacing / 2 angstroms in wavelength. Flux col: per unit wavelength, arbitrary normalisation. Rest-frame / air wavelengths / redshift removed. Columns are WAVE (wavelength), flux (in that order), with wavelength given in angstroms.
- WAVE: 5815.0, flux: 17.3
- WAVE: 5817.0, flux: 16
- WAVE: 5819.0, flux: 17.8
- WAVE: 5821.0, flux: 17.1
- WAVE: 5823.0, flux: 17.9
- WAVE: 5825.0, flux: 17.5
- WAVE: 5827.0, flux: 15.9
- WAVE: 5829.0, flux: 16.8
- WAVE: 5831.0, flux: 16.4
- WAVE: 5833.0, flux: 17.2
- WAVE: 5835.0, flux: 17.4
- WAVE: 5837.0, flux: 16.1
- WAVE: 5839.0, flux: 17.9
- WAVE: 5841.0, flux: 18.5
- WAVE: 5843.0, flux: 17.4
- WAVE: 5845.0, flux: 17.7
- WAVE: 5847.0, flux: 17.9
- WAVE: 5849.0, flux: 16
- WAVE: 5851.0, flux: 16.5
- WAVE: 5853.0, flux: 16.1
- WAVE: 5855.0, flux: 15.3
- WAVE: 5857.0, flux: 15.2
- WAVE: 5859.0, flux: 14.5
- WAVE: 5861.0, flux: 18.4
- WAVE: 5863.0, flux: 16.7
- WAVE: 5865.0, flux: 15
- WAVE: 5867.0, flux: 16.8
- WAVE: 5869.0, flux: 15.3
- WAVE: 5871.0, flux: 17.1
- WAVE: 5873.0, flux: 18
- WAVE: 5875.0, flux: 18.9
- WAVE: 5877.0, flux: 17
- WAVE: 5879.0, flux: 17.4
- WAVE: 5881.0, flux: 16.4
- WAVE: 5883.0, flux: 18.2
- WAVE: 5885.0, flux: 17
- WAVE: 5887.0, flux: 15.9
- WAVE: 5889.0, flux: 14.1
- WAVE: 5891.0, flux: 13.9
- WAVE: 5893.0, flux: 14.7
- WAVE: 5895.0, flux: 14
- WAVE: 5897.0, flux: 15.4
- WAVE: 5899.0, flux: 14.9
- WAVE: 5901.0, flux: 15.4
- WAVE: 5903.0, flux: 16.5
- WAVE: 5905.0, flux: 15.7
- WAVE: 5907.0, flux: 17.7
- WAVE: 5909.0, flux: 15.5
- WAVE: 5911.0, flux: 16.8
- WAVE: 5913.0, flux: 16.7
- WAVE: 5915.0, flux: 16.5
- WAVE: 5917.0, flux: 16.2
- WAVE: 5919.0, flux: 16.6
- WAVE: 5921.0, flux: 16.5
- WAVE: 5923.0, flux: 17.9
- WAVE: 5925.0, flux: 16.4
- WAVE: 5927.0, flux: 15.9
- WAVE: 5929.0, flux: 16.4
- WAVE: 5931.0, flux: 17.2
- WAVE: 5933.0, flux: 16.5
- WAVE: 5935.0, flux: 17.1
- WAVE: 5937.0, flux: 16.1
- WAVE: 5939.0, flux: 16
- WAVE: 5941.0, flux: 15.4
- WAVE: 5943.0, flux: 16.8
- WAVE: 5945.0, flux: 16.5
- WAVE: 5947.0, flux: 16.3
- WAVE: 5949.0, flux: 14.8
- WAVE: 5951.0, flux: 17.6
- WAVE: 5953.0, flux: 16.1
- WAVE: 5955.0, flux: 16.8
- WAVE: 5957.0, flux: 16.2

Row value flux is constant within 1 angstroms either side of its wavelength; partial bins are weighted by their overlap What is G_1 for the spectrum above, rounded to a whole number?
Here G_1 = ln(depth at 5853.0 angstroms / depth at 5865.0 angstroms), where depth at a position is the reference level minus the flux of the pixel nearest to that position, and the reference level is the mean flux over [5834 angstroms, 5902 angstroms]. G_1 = -2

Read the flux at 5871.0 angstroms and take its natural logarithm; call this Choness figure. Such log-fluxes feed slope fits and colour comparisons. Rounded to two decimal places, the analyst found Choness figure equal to 2.84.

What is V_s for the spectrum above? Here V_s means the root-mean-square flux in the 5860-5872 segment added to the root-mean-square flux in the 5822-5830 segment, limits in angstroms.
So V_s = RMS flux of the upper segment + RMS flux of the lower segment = 33.6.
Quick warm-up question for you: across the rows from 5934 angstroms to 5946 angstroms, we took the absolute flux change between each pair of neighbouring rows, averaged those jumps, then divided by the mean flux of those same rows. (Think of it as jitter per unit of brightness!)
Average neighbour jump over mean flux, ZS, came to 0.042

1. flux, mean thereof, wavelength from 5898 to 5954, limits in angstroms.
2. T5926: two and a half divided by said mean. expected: 0.153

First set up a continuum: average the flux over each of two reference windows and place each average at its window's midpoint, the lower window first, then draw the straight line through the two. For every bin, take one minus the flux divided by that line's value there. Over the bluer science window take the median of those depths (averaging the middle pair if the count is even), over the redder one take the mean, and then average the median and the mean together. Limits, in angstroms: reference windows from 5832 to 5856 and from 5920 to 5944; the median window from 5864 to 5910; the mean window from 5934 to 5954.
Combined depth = 0.03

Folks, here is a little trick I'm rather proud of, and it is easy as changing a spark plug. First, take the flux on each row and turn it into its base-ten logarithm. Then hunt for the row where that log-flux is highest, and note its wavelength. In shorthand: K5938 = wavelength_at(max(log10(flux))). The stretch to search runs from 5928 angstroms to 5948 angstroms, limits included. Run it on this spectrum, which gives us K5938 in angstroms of 5931.0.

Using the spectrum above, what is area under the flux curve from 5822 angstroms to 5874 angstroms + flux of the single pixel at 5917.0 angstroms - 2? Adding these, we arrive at 885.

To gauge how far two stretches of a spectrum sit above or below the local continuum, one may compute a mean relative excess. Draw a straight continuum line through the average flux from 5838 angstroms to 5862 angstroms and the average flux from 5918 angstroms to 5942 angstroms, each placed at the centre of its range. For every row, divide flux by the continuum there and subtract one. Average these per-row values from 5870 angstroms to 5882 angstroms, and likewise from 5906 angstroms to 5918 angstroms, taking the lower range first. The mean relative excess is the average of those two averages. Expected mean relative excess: 0.02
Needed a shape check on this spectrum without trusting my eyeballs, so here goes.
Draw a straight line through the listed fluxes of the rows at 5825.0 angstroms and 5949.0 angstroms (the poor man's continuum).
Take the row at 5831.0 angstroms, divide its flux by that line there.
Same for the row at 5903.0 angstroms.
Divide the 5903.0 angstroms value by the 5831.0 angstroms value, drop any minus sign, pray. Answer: 1.11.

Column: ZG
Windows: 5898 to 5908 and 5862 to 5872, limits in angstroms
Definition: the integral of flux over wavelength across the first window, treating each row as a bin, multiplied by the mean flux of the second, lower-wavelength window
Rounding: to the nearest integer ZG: 2595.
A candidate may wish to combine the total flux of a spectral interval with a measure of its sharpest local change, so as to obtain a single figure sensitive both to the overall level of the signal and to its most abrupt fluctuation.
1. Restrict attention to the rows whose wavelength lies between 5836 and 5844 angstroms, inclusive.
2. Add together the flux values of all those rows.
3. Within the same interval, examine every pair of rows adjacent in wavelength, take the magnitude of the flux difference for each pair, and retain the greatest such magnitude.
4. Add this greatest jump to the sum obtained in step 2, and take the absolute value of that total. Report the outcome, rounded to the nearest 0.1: 71.7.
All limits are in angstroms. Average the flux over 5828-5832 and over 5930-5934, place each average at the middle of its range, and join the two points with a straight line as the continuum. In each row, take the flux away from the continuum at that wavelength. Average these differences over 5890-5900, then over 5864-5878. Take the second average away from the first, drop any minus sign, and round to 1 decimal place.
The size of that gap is 2.4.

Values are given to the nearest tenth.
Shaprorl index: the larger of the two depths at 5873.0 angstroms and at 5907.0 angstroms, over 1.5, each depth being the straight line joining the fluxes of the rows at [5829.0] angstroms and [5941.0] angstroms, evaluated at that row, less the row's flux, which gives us -1.2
